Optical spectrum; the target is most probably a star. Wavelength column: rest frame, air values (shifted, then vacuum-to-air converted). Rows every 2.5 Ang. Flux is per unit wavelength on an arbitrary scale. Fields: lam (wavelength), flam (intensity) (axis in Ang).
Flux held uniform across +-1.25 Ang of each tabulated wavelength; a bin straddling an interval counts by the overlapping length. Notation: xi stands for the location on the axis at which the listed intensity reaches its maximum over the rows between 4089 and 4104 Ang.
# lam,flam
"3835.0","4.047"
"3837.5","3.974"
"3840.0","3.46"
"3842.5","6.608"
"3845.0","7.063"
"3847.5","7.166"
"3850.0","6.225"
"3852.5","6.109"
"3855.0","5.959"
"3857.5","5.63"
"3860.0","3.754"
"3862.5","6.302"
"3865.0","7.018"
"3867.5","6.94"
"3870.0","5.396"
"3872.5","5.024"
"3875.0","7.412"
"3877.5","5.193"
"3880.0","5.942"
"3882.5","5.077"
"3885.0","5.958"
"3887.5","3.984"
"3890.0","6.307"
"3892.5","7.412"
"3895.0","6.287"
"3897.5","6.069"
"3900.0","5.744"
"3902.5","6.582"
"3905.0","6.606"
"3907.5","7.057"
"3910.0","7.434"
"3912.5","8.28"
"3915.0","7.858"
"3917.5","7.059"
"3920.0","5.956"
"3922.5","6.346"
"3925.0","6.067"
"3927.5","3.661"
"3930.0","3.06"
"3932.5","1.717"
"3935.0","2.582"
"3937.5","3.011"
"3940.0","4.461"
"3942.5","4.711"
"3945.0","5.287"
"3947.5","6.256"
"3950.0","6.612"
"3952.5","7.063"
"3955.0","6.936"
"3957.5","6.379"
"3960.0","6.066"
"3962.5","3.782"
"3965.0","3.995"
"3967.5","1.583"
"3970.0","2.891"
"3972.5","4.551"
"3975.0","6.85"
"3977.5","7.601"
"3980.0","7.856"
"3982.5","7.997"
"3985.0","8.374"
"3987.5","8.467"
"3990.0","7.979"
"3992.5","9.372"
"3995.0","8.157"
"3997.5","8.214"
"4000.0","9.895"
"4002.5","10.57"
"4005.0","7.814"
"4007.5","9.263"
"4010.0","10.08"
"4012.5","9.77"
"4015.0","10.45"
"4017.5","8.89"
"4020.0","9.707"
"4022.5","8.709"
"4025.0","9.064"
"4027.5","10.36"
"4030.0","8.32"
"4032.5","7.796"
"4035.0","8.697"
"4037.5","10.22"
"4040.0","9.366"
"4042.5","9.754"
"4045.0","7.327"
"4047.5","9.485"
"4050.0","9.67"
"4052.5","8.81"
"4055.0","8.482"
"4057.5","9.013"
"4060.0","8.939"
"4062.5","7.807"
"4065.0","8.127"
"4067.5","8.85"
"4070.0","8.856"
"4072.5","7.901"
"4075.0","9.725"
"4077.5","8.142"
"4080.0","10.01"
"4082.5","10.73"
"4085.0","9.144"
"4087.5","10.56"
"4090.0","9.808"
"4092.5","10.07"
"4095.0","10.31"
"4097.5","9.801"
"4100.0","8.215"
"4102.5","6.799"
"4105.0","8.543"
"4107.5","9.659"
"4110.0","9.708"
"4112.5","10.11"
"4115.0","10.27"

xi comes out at 4095.0 Ang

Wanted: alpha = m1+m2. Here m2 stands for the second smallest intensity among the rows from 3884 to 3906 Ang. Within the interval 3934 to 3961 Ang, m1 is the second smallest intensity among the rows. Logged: 8.8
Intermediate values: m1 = 3.011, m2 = 5.744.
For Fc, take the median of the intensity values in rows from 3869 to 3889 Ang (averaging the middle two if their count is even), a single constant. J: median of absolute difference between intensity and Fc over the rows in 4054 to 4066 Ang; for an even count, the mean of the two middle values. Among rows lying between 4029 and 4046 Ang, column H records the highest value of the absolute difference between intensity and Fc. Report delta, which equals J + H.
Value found 8.1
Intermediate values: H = 4.9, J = 3.2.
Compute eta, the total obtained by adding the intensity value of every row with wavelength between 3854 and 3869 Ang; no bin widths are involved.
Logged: 36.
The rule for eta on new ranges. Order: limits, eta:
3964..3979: 27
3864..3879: 37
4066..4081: 53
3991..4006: 54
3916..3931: 32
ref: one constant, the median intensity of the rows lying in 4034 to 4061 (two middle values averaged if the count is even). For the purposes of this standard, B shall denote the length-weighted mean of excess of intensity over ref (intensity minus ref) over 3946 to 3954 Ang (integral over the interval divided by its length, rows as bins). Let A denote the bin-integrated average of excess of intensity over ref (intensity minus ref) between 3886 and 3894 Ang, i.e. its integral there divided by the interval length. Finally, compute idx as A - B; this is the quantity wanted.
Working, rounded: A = -3.1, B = -2.4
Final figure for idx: -0.7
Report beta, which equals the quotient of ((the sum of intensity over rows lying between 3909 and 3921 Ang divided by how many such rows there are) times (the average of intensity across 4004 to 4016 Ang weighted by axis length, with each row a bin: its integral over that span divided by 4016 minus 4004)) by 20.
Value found 3.5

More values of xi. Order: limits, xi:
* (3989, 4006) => 4002.5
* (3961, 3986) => 3985.0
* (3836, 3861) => 3847.5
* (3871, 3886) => 3875.0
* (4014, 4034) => 4015.0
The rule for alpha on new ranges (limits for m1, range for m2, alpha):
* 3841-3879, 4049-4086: 12.9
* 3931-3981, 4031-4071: 9.5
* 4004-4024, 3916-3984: 10.4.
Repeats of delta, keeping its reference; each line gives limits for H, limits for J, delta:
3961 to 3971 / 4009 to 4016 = 8.5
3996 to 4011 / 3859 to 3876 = 6.8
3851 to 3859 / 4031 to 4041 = 4.6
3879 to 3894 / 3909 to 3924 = 4.1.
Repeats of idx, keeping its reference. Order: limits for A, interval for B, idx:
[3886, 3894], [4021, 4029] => -3.4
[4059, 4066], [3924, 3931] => 4.0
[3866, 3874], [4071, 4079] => -2.8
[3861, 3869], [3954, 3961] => 0.2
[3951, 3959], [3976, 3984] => -1.0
